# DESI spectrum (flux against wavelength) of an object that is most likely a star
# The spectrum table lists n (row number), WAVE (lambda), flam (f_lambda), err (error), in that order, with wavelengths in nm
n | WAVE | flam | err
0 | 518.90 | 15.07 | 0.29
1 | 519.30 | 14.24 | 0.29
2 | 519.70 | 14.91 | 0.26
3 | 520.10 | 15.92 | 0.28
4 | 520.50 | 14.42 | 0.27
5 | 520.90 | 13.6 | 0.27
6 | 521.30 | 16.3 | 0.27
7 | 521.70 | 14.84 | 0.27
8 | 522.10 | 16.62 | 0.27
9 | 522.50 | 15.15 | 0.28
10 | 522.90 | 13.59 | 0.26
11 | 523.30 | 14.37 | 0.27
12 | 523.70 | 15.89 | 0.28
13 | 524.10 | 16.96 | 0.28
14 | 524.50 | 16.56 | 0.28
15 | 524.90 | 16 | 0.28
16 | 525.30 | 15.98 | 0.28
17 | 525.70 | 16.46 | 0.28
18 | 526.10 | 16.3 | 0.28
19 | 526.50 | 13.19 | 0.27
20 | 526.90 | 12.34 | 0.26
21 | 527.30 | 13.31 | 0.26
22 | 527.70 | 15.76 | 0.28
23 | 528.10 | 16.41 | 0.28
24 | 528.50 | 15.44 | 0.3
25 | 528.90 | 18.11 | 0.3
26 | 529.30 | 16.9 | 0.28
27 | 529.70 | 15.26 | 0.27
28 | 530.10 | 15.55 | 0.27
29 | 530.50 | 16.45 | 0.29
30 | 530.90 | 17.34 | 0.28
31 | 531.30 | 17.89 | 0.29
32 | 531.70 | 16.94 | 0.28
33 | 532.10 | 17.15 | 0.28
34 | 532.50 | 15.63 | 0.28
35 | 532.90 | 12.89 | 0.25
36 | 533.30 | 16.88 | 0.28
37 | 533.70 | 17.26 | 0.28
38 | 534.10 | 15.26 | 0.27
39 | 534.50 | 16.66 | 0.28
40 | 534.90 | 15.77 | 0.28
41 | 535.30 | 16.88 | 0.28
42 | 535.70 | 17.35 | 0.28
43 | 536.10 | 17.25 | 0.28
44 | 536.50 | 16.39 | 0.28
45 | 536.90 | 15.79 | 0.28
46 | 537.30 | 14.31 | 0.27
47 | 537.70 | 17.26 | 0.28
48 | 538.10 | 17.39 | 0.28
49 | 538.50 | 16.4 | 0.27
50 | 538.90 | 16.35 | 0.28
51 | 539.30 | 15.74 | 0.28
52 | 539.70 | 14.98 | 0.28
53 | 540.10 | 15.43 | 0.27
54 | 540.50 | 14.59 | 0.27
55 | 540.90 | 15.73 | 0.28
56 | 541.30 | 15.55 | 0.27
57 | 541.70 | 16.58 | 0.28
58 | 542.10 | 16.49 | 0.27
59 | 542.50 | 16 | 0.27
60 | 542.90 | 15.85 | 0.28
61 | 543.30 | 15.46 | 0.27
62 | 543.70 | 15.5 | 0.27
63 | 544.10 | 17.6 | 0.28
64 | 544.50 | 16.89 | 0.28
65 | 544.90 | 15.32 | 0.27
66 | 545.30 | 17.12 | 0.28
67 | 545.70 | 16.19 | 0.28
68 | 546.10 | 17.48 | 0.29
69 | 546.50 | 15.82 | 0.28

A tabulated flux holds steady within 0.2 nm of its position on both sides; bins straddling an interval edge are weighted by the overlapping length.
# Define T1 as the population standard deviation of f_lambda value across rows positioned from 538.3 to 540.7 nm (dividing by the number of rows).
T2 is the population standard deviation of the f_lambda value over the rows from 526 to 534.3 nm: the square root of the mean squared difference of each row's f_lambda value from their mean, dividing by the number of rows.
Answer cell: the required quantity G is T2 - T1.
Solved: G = 1.0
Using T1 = 0.67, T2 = 1.6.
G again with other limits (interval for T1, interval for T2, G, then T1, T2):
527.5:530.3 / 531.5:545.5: 0.1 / 0.95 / 1.0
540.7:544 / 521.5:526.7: 0.8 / 0.41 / 1.2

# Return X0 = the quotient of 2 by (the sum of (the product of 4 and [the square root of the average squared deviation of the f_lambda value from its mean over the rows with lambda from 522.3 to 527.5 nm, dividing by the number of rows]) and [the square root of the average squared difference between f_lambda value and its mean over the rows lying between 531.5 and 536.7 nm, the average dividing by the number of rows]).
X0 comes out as 0.28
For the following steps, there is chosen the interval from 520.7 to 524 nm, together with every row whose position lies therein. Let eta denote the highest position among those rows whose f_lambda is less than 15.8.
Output 523.30 nm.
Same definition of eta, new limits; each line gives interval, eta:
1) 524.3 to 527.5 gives 527.30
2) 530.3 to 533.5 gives 532.90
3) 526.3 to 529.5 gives 528.50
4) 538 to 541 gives 540.90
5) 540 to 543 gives 541.30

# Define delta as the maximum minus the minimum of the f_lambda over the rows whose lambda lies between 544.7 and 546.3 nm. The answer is 2.2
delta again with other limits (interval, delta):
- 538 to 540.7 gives 2.8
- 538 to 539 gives 1.0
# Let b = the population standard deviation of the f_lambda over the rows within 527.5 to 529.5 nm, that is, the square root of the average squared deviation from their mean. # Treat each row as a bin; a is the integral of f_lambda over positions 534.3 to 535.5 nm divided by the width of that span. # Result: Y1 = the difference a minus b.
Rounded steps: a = 16.4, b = 0.94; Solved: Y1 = 15.5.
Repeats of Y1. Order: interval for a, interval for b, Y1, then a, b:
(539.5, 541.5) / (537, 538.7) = 14.0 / 15.3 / 1.23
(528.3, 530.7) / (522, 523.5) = 15.2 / 16.3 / 1.12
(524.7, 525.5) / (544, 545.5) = 15.1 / 16.0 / 0.85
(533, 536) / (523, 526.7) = 15.3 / 16.5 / 1.13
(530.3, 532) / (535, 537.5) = 16.1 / 17.2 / 1.05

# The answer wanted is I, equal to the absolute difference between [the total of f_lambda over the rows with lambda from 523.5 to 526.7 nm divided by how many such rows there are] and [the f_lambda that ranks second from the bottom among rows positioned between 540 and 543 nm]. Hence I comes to 0.49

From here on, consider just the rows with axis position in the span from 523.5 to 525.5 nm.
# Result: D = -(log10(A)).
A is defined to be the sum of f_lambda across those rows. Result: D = -1.91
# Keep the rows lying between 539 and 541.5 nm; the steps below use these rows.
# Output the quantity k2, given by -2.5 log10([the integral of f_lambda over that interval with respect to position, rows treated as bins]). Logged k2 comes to -3.96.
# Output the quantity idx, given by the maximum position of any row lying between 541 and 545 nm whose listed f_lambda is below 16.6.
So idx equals 544.90 nm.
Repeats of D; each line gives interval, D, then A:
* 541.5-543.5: -1.91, 80.4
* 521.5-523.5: -1.87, 74.6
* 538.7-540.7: -1.89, 77.1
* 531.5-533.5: -1.90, 79.5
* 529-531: -1.91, 81.5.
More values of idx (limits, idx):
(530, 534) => 532.90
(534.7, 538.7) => 538.50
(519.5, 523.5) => 523.30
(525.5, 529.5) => 528.50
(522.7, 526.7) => 526.50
